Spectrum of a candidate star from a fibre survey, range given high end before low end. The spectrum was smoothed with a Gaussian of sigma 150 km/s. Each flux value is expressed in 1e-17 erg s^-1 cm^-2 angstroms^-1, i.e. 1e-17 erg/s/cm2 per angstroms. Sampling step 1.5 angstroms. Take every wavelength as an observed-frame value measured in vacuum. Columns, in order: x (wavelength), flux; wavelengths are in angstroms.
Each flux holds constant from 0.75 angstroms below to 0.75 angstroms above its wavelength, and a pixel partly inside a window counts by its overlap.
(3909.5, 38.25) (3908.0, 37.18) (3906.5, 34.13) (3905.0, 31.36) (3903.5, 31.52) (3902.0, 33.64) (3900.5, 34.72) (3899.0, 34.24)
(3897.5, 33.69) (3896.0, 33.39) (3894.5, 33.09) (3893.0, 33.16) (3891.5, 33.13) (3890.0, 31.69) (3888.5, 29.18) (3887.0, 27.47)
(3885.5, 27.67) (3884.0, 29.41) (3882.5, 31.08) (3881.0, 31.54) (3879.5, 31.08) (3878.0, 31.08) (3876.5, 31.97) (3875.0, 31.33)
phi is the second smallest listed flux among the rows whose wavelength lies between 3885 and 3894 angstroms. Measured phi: 27.67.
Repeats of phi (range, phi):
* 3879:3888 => 27.67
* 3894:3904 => 33.09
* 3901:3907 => 31.52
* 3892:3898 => 33.16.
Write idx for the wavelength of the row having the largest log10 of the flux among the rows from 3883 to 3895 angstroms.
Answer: 3893.0 angstroms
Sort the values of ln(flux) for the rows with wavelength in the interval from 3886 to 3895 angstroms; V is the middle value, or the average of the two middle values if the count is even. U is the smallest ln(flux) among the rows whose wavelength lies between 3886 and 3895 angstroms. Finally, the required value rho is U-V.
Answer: -0.165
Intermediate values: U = 3.31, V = 3.48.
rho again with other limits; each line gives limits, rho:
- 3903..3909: -0.045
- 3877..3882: 0.000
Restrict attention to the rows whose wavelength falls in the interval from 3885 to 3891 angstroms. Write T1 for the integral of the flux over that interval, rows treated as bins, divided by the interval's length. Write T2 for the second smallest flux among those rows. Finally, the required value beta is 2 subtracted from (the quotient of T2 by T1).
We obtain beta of -1.05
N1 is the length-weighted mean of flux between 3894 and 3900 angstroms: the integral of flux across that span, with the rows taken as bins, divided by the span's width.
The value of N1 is 33.7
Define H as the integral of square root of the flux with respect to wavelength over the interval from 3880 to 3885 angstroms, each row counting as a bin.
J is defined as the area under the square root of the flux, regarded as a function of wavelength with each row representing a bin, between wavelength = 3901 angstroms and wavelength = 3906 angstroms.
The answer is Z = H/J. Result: 1.0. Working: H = 27.6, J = 28.5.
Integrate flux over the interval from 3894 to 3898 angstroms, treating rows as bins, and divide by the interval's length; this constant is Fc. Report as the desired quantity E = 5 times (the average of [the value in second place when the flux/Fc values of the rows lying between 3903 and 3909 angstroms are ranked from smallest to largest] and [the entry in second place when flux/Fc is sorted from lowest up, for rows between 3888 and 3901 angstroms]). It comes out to 4.73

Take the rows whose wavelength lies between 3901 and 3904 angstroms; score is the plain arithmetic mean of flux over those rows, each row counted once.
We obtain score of 32.6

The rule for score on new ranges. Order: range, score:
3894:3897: 33.2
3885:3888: 27.6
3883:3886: 28.5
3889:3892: 32.4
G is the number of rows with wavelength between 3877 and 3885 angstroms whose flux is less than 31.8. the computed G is 5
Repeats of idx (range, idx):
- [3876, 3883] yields 3876.5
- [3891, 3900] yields 3899.0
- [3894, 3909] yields 3908.0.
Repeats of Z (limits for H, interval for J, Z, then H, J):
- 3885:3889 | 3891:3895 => 0.9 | 21.2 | 23.0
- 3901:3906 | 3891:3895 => 1.2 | 28.5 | 23.0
